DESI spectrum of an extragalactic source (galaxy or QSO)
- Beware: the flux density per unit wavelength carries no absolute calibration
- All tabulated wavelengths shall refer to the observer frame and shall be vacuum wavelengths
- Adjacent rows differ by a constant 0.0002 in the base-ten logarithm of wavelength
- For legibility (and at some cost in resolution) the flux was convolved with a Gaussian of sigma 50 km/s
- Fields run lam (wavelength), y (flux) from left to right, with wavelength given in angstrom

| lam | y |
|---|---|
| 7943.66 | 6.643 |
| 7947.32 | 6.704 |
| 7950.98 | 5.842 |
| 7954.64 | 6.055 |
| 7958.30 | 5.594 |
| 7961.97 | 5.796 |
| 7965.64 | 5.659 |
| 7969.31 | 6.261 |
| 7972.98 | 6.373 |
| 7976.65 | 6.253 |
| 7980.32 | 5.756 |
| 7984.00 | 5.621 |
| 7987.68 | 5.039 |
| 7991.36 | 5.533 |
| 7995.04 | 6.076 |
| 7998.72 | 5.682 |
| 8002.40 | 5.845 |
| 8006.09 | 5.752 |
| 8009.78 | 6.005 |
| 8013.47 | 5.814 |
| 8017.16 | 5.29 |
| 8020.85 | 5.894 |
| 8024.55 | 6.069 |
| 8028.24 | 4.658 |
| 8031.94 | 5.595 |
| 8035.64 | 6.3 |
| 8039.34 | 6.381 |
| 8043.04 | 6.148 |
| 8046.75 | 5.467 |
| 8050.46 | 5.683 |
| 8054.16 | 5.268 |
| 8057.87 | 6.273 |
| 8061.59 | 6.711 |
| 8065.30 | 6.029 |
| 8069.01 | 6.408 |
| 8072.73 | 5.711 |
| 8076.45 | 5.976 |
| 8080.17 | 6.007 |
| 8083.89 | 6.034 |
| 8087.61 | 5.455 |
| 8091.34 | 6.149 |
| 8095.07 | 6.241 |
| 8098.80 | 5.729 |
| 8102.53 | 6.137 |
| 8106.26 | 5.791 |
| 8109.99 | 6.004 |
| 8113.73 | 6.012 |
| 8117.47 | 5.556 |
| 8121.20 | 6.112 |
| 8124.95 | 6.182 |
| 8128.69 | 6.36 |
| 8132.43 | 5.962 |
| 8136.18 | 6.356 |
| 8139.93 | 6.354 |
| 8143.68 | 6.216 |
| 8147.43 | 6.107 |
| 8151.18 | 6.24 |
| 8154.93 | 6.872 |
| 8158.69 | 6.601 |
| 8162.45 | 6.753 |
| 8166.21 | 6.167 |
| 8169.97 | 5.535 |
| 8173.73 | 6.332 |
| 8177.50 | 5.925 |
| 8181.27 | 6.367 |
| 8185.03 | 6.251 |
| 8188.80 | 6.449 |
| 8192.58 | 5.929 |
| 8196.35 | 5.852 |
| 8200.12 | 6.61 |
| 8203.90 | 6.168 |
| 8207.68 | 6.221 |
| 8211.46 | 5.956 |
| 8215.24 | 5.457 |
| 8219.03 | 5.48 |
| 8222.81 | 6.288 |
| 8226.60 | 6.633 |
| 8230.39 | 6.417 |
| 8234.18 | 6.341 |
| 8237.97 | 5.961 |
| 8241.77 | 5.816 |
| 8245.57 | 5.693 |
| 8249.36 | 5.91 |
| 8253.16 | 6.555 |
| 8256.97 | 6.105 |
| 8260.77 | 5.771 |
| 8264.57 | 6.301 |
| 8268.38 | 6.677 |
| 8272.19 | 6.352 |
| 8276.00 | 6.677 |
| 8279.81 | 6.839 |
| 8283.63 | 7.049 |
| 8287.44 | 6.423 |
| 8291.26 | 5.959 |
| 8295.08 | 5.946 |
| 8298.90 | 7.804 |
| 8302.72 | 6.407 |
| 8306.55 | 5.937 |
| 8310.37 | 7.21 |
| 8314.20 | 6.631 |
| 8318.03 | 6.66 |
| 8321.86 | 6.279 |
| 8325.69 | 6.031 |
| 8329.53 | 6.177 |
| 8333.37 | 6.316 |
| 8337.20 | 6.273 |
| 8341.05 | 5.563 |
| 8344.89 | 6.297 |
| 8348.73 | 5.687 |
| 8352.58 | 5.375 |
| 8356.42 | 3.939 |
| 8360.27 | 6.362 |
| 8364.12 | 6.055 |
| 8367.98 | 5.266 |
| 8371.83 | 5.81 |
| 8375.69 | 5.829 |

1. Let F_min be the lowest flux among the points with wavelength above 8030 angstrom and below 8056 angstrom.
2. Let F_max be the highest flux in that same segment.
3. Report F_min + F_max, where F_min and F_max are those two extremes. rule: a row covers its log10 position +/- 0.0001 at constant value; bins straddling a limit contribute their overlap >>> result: 11.6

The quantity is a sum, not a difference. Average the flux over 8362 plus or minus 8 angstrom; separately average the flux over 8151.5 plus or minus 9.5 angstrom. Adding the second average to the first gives 11.8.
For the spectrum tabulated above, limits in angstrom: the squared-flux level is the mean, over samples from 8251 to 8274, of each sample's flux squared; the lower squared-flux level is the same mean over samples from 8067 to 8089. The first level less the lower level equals 4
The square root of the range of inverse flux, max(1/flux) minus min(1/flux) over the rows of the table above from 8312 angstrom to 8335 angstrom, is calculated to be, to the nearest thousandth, 0.125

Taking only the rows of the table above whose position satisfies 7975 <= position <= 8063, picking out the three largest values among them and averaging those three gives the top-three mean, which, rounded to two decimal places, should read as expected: 6.46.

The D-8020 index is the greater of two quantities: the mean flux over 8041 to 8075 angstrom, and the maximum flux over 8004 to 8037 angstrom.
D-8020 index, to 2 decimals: 6.30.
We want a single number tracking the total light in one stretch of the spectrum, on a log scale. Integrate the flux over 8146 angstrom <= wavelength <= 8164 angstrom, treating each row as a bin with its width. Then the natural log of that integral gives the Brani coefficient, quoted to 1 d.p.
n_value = 4.8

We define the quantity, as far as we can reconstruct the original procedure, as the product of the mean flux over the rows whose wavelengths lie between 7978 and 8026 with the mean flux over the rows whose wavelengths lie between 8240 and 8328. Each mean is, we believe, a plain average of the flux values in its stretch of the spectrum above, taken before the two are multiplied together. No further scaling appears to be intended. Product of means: 36.6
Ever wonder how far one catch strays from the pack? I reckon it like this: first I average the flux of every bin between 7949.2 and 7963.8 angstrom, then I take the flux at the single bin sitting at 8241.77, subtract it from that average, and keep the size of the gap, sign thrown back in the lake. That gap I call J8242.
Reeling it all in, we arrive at 0.01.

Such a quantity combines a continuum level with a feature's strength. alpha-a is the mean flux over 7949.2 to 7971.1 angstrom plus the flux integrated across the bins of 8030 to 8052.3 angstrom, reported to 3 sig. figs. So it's 138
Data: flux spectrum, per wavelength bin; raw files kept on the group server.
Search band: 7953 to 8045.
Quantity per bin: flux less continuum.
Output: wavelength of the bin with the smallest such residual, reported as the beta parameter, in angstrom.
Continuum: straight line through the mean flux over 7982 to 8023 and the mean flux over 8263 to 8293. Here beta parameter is 8028.24 angstrom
